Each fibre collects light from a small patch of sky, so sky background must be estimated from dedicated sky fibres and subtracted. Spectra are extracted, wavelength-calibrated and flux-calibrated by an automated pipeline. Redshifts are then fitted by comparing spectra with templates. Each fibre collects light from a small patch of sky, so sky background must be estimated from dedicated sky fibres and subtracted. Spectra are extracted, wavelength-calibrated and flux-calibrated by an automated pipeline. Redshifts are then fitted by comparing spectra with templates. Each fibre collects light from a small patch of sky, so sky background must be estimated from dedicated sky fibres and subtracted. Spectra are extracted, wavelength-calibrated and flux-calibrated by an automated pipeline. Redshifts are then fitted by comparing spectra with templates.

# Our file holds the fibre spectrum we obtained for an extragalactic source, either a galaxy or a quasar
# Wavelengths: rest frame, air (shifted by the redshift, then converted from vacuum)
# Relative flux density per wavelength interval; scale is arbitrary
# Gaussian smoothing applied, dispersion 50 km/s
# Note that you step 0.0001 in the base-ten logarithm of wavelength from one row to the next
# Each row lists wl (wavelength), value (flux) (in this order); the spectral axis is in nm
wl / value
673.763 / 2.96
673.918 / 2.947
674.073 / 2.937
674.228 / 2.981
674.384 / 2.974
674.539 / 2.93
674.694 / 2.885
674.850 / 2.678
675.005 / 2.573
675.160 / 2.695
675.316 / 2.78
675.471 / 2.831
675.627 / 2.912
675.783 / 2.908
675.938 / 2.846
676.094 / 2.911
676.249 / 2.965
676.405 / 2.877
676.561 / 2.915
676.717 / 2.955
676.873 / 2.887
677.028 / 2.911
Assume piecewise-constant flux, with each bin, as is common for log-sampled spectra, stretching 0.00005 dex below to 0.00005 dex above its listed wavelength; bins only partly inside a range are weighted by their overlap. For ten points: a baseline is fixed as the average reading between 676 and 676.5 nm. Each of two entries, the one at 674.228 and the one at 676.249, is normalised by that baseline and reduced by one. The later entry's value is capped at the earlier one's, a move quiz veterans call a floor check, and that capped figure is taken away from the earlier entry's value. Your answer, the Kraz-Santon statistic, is 0.0055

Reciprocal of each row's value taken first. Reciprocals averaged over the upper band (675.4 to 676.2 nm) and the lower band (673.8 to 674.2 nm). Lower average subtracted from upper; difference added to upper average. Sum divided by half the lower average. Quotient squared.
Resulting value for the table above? 4.34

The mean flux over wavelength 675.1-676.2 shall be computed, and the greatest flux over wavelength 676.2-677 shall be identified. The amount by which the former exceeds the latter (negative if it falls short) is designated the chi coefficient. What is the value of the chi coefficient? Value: -0.12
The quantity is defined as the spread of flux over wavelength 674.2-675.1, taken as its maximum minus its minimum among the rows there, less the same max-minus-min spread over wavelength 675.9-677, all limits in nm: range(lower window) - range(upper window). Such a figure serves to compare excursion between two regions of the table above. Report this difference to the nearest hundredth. 0.29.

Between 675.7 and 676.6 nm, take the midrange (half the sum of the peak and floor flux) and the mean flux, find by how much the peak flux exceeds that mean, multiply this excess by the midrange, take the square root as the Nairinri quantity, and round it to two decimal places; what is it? 0.42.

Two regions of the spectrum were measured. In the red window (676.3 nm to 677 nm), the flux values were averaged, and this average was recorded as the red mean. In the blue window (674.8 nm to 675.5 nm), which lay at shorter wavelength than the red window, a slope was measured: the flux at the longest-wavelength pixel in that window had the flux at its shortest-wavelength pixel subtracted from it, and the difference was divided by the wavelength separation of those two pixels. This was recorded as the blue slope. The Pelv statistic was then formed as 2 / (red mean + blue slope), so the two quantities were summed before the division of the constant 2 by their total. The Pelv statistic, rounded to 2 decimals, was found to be 0.63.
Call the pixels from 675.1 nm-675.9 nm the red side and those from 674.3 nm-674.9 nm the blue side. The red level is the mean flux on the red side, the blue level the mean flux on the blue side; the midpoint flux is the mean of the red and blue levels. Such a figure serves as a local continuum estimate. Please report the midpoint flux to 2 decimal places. 2.85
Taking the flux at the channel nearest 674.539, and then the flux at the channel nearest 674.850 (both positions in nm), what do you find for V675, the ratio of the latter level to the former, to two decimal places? 0.91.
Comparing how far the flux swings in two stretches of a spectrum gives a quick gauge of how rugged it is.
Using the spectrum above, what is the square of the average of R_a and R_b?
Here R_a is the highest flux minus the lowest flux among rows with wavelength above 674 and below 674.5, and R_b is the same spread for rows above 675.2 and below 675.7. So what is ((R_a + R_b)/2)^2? 0.008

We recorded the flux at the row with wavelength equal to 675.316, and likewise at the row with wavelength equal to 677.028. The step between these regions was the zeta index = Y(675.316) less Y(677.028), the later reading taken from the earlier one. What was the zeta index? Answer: -0.13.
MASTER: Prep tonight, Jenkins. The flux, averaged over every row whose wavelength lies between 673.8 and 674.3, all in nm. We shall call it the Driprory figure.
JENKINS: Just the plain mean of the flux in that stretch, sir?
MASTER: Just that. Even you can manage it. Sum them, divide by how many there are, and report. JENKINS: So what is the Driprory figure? 2.96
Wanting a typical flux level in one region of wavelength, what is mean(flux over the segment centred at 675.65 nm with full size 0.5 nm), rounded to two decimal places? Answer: 2.88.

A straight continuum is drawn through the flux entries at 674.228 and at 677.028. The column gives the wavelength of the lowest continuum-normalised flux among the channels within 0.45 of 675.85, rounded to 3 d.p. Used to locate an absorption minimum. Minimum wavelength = 675.471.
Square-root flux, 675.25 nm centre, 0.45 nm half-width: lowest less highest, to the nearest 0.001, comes -0.102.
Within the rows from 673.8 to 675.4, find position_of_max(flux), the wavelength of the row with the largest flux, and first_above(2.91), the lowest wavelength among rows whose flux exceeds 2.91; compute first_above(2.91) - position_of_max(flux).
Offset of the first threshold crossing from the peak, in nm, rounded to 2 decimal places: -0.31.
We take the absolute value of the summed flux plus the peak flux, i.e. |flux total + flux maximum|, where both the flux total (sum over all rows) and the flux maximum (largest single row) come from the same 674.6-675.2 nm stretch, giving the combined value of 13.7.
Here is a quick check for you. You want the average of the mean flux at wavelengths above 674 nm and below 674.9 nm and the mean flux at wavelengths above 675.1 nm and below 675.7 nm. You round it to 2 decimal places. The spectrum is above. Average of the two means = 2.85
